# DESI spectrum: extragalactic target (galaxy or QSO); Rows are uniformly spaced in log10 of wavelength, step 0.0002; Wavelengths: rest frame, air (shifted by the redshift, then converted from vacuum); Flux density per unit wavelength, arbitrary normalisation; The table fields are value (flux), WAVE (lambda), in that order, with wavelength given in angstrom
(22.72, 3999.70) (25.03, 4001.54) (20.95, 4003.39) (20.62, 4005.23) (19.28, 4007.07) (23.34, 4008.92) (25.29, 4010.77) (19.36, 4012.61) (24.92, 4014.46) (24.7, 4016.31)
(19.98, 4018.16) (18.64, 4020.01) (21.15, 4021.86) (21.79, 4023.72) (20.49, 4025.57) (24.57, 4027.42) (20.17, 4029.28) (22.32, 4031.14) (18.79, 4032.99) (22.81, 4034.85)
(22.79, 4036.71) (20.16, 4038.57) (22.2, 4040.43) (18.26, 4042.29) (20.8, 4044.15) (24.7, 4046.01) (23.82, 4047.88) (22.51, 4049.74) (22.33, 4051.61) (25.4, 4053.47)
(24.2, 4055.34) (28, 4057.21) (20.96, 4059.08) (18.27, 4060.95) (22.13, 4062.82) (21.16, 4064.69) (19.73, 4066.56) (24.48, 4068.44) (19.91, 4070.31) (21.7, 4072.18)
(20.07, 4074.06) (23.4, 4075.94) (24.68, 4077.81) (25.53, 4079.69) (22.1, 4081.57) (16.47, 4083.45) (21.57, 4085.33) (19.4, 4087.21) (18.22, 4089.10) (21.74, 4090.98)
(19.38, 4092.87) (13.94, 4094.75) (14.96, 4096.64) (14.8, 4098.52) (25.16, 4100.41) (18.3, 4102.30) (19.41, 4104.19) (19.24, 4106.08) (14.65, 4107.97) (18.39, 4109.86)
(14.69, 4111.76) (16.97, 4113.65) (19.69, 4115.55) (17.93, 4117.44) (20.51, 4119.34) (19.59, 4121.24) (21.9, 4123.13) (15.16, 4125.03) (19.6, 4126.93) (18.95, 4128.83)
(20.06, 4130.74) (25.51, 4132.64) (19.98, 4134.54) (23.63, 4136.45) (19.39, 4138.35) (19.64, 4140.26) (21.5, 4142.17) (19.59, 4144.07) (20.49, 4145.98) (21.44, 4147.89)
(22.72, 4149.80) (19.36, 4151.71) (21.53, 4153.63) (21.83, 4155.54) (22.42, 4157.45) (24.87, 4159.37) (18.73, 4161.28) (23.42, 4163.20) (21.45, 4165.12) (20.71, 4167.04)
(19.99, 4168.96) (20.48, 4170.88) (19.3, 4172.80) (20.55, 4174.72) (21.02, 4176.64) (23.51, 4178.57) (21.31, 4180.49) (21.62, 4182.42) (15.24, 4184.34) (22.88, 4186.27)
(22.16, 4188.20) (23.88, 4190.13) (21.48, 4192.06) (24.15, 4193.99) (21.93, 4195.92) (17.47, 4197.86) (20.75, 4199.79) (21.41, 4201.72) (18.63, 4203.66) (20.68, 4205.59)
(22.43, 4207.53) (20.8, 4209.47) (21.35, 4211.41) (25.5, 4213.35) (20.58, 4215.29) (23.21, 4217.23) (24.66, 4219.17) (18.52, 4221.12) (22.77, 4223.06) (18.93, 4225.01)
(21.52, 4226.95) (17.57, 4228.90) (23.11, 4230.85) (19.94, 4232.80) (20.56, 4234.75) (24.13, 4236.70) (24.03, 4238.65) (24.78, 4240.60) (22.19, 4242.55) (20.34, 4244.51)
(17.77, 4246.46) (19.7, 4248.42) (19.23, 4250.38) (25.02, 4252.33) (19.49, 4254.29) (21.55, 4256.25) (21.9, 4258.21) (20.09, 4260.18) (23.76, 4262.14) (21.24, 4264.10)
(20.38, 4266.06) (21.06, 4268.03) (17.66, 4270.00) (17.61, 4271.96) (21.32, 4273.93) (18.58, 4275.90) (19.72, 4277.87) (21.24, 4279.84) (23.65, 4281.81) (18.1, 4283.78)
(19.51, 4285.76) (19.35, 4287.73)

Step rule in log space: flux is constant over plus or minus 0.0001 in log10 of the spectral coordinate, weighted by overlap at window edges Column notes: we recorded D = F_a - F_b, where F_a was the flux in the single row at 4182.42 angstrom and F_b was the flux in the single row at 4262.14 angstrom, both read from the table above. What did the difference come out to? -2.1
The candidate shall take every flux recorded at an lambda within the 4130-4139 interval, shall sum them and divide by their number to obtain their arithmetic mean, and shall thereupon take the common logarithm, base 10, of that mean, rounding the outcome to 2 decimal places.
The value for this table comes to 1.34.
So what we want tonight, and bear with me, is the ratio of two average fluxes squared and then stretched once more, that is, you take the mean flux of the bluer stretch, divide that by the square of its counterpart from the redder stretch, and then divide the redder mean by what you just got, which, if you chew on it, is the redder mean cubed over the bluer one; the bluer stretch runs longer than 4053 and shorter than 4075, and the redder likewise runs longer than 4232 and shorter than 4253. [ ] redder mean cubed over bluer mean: 455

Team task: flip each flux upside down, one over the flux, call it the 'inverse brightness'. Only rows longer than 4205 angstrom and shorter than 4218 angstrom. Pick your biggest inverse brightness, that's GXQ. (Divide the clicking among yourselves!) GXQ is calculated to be 0.049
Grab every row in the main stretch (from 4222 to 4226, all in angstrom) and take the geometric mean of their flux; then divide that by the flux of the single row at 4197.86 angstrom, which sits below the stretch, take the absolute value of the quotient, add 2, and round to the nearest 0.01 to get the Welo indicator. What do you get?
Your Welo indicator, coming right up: 3.19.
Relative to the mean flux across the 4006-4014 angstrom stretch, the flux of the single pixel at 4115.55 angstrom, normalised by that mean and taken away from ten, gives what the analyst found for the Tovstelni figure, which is 9.1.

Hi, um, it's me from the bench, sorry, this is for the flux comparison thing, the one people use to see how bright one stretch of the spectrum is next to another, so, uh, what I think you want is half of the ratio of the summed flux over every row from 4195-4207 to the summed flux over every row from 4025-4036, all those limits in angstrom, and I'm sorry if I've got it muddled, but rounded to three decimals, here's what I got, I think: 0.468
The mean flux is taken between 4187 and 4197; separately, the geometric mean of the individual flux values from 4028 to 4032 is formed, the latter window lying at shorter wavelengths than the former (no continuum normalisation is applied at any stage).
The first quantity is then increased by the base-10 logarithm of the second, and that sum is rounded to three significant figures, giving 24.0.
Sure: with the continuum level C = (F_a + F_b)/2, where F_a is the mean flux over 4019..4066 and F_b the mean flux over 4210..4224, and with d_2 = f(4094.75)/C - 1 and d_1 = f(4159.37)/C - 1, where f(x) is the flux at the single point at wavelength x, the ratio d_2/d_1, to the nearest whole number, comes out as -3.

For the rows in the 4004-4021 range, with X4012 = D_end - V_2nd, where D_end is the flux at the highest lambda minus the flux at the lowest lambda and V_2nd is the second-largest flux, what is -27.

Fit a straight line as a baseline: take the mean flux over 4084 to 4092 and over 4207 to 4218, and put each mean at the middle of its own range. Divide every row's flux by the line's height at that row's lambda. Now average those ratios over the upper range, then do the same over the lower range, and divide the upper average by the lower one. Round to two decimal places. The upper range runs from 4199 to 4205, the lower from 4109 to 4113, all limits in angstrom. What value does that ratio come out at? 1.14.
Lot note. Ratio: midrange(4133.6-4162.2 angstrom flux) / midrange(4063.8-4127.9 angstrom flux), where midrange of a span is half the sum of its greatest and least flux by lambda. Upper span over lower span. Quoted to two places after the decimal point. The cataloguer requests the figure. 1.10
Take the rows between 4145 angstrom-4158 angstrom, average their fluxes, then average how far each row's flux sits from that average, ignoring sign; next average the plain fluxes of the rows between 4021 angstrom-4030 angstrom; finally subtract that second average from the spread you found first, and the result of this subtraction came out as -20.8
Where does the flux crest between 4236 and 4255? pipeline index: 4252.33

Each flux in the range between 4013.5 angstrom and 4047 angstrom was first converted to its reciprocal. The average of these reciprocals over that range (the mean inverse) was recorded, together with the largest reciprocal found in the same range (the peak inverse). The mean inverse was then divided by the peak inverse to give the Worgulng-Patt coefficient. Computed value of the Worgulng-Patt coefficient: 0.85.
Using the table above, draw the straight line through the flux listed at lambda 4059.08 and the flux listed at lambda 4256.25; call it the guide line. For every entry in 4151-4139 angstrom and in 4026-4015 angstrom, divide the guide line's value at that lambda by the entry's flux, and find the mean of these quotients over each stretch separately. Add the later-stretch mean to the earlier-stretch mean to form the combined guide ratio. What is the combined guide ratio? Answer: 2.01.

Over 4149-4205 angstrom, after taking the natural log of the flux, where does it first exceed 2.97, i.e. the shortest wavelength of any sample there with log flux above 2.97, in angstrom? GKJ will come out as 4149.80 angstrom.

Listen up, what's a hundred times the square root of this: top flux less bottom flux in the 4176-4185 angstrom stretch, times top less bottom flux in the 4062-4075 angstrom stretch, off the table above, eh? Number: 627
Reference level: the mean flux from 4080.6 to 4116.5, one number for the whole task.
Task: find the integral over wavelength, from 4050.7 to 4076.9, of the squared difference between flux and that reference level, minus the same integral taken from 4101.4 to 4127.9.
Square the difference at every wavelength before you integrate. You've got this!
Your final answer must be 443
